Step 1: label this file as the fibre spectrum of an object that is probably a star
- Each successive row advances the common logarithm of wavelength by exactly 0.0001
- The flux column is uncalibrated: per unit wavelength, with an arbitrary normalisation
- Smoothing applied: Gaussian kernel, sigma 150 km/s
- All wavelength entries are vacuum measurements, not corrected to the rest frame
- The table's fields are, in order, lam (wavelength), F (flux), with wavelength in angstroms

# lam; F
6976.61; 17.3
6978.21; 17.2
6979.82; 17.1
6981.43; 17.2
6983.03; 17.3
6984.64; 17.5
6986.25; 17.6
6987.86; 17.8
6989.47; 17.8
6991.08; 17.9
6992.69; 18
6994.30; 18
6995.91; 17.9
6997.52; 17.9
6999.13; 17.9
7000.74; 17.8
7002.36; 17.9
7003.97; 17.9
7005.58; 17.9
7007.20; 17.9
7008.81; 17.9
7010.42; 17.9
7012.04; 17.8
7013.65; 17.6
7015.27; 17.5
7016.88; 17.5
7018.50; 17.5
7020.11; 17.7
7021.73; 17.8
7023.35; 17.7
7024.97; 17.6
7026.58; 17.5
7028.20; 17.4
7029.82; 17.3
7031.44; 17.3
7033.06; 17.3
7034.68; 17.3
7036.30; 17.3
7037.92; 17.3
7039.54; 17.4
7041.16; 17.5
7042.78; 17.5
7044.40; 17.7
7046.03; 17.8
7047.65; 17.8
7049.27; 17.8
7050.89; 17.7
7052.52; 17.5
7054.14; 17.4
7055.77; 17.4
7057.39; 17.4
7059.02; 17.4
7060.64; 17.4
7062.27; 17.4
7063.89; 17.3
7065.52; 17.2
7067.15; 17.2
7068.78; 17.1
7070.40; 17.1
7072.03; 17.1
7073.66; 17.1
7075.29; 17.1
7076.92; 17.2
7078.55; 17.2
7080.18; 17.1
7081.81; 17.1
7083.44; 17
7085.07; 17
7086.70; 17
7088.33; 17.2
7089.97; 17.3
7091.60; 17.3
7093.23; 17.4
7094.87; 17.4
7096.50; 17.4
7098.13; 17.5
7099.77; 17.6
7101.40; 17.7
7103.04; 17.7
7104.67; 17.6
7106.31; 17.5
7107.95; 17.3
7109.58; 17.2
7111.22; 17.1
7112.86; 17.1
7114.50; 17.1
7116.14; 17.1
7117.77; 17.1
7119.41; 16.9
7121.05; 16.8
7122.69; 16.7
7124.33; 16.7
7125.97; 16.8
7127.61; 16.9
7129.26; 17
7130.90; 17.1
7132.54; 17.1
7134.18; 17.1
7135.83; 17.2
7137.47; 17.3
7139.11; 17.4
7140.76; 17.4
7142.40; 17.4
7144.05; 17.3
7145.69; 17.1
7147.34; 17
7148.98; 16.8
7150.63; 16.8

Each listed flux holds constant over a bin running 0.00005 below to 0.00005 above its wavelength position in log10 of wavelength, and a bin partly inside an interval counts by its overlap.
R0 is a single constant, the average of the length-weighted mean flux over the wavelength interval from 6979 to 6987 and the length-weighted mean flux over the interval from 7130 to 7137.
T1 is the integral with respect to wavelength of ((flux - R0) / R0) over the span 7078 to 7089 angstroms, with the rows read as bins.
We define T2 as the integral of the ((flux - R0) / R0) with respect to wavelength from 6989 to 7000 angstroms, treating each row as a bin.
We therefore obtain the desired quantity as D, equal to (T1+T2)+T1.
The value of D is 0.2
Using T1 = -0.10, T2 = 0.43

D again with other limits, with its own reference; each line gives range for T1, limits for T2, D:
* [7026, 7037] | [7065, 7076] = 0.1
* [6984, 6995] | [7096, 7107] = 0.9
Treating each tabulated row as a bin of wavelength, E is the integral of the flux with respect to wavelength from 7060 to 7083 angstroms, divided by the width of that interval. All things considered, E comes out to 17.2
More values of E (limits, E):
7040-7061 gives 17.6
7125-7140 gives 17.1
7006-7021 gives 17.7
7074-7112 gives 17.3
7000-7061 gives 17.6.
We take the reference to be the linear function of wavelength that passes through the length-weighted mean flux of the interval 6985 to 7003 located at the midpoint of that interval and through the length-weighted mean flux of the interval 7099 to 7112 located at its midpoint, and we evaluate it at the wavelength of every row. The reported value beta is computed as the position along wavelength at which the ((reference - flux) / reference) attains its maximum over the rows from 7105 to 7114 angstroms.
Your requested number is 7111.22 angstroms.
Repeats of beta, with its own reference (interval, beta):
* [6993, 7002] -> 7000.74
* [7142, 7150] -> 7148.98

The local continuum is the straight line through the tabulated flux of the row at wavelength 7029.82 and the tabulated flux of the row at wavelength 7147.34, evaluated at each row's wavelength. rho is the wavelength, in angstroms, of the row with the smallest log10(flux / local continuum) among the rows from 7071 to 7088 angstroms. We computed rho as 7083.44 angstroms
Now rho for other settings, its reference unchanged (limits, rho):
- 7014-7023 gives 7015.27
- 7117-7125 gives 7122.69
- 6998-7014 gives 7013.65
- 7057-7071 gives 7068.78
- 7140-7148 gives 7147.34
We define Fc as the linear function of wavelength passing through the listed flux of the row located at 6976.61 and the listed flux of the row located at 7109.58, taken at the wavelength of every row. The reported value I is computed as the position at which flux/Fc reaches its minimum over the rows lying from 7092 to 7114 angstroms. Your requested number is 7111.22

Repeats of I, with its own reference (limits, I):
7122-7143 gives 7122.69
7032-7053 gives 7033.06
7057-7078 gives 7068.78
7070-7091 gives 7083.44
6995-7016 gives 7015.27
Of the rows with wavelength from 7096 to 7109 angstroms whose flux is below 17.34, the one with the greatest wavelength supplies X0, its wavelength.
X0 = 7107.95 angstroms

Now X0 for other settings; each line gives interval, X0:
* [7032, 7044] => 7037.92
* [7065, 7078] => 7076.92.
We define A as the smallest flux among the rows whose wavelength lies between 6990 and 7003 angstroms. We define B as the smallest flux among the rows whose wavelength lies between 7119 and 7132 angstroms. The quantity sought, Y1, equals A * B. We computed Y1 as 297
